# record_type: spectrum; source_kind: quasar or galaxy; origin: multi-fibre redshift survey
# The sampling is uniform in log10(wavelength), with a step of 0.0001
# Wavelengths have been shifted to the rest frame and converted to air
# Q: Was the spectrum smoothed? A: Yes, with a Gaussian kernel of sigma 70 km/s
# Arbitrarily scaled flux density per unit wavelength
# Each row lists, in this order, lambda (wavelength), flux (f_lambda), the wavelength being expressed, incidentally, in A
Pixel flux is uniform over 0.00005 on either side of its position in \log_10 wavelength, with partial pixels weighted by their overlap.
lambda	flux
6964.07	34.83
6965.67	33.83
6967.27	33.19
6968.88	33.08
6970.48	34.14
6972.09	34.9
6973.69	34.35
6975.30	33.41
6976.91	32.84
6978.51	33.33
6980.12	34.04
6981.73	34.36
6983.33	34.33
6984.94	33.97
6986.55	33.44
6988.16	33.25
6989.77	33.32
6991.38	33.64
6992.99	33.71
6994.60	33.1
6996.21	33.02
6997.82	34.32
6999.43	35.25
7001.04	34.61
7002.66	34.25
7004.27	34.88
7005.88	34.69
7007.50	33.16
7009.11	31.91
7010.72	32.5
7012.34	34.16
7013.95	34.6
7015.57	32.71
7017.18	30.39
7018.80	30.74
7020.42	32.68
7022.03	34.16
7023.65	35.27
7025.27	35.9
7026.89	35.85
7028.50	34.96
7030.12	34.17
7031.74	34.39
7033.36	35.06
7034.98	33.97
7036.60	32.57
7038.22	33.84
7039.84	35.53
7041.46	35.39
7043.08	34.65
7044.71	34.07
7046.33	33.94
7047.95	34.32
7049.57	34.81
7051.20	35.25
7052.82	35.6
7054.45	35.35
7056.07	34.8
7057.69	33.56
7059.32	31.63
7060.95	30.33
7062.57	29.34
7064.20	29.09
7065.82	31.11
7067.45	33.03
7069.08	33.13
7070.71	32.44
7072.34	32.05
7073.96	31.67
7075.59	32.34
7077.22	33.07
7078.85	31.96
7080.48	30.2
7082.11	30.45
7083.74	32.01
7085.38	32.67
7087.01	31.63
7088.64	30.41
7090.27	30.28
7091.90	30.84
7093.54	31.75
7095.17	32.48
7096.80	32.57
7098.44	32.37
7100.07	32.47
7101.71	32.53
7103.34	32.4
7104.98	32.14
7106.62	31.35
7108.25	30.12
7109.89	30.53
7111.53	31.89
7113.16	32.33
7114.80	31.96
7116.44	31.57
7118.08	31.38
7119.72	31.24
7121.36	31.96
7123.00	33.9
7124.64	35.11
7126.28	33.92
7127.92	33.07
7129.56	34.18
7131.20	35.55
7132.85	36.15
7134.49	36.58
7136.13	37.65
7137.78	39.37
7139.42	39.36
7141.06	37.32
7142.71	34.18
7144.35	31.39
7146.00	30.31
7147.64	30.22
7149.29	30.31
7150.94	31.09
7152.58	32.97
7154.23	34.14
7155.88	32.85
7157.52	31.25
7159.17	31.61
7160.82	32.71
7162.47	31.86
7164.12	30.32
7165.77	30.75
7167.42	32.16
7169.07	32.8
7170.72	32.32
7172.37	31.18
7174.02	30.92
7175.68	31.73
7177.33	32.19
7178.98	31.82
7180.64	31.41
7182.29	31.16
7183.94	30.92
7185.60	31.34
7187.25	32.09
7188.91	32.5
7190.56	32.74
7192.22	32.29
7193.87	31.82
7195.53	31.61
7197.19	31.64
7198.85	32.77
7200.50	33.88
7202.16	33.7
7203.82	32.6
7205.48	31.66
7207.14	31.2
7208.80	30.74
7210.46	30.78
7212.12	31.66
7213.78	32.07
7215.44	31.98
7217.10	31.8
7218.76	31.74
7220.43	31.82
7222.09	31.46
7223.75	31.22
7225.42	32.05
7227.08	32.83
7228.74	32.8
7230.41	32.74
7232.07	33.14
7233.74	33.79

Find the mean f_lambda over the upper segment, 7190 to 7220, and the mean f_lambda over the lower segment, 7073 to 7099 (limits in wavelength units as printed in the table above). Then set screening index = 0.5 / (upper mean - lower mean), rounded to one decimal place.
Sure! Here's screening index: 1.4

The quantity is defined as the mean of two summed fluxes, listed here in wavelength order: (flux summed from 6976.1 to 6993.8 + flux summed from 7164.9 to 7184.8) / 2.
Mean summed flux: 375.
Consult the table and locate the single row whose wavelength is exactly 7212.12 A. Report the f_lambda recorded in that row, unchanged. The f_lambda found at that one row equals 31.66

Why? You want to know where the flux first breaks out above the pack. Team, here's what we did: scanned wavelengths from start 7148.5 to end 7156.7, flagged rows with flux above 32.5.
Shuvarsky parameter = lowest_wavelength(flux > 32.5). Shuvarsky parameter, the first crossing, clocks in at 7152.58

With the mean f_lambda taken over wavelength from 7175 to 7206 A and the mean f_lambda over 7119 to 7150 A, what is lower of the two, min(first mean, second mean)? 32.1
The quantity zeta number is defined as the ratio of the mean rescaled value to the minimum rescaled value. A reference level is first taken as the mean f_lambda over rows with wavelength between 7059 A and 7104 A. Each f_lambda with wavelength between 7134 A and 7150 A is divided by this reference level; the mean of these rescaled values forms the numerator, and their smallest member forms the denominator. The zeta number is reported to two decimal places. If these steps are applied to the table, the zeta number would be 1.15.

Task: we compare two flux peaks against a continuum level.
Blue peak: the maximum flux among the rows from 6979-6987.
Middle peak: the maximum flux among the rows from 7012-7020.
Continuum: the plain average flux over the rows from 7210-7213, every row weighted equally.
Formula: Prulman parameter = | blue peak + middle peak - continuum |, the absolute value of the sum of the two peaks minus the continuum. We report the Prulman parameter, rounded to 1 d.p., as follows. 37.7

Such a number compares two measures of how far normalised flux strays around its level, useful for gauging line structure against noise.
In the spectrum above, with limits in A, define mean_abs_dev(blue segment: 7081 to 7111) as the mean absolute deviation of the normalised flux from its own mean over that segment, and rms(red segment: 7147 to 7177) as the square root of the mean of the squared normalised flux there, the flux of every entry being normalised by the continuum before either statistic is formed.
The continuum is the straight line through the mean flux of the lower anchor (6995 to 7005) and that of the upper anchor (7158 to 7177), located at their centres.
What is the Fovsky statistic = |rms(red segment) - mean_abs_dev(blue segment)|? 0.97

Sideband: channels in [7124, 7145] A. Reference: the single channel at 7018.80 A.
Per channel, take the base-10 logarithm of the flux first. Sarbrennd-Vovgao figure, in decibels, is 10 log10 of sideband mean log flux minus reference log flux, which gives -12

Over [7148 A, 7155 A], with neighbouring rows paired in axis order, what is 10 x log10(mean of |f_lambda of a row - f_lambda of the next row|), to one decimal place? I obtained 1.1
